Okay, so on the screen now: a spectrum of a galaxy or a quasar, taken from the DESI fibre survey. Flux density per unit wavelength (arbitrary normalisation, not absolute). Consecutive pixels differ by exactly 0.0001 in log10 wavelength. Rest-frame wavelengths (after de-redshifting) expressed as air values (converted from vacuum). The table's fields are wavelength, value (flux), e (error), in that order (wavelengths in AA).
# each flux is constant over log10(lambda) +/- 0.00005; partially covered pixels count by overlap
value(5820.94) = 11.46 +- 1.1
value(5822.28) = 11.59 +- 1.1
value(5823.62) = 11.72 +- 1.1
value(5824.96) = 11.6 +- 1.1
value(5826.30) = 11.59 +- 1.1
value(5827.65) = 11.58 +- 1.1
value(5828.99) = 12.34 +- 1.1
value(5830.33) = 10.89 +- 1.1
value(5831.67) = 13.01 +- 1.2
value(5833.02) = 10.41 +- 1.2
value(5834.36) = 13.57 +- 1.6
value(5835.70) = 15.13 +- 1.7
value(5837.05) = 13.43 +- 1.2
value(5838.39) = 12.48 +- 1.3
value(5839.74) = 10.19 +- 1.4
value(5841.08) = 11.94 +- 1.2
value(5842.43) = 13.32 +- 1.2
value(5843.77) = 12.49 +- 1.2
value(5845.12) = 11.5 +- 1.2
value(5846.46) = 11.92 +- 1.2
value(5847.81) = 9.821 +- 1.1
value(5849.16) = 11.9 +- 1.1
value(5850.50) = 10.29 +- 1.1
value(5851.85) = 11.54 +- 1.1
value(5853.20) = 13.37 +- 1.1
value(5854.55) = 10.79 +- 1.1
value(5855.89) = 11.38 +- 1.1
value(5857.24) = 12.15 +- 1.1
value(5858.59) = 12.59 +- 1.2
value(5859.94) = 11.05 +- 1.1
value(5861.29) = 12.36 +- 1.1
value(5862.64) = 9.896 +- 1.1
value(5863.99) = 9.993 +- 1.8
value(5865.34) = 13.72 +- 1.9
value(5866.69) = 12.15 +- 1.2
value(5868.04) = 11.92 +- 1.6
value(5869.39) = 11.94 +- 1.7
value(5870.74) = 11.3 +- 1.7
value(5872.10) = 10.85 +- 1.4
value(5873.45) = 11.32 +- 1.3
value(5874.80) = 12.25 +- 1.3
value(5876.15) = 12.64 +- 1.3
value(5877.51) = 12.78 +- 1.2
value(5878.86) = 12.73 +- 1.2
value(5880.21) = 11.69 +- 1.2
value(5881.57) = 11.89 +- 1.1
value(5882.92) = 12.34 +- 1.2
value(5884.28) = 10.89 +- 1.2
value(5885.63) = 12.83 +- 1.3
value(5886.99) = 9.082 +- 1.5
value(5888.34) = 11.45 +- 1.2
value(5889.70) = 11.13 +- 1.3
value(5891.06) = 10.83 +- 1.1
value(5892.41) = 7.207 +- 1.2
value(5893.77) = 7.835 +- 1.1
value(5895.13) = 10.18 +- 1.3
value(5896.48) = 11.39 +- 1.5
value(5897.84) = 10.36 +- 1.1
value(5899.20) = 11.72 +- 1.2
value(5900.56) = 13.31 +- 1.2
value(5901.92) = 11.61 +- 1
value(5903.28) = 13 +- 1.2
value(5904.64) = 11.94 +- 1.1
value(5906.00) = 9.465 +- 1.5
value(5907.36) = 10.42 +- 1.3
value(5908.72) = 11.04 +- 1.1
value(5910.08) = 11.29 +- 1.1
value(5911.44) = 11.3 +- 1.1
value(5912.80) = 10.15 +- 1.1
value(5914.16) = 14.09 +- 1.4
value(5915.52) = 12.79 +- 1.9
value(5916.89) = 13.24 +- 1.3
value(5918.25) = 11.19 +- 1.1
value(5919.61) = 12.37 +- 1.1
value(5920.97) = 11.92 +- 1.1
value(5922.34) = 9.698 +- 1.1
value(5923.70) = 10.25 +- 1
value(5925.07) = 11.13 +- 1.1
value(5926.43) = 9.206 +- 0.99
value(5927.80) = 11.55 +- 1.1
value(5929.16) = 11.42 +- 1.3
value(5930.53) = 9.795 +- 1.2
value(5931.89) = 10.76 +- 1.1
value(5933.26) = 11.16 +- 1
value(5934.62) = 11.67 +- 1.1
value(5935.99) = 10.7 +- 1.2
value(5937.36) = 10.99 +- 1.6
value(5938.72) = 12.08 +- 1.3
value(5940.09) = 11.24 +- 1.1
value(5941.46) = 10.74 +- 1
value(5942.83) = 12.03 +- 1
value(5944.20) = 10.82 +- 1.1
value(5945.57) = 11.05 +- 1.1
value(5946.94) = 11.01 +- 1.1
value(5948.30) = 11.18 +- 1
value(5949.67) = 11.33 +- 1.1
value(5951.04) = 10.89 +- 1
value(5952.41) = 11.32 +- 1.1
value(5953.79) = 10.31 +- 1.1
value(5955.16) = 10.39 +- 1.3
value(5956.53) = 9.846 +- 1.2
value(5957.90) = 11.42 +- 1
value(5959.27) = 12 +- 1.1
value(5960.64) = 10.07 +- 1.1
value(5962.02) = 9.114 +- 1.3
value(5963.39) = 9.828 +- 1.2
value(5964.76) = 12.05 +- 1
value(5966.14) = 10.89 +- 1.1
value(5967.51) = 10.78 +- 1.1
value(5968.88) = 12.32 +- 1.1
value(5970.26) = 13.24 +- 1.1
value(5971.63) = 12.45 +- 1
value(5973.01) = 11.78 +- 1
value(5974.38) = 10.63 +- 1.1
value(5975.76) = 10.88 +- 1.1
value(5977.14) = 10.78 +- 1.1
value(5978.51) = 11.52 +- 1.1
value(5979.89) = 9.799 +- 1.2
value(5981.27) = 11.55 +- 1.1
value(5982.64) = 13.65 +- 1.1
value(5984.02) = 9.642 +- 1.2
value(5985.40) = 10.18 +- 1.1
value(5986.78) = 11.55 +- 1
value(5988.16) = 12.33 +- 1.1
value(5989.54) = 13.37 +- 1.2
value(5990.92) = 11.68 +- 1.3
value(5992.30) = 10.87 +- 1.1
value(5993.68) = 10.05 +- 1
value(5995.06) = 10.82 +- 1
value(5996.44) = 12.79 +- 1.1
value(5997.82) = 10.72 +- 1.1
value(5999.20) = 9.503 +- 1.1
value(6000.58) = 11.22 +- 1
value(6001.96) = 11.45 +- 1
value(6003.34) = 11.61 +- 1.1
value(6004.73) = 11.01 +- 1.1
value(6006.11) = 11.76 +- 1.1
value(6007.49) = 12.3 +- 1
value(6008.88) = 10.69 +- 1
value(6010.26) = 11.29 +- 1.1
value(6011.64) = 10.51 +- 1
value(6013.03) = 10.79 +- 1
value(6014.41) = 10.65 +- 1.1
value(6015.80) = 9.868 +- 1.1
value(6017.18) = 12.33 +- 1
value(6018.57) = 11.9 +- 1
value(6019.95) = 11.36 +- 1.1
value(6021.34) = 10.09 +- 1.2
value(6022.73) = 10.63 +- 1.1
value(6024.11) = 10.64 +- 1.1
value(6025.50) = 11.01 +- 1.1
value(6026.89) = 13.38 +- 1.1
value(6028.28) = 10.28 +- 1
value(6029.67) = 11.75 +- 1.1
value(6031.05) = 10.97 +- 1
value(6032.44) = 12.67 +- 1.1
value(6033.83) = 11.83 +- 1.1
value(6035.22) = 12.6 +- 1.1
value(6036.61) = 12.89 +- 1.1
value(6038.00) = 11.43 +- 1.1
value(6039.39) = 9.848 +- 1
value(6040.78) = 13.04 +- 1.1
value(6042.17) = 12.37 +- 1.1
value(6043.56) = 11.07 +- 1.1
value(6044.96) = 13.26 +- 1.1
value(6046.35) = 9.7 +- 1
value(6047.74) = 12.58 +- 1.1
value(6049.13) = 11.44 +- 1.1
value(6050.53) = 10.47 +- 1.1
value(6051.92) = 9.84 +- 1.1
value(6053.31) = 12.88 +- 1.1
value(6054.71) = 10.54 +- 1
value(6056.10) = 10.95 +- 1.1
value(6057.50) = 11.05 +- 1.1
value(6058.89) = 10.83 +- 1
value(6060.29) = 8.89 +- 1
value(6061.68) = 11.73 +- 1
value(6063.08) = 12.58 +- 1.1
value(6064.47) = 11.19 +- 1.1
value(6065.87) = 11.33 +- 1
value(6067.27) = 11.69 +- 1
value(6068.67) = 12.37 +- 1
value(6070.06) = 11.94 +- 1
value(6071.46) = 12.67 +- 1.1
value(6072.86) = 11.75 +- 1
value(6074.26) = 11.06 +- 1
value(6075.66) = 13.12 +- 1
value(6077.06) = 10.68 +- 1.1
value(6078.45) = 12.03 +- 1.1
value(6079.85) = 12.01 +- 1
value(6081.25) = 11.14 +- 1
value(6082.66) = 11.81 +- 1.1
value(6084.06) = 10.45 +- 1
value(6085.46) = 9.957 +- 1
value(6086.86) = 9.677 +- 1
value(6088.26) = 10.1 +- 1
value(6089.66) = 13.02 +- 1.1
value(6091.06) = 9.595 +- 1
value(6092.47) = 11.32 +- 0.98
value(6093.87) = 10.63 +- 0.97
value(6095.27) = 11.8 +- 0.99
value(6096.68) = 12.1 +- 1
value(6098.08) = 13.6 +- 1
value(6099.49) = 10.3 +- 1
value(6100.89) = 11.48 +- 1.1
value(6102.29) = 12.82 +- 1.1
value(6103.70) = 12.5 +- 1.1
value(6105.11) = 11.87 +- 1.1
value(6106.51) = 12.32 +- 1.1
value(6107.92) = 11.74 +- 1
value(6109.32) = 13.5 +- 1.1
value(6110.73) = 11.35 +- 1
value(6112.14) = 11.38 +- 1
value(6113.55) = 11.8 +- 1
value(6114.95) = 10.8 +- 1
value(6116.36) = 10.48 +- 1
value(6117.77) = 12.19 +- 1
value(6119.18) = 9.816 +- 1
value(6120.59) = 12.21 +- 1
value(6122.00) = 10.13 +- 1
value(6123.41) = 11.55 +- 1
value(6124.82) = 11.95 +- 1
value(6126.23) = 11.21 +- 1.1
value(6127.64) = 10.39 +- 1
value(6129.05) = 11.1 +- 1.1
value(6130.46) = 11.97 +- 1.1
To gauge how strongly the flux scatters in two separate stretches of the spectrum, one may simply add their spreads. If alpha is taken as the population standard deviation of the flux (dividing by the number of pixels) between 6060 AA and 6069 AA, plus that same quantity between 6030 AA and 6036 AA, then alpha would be 1.81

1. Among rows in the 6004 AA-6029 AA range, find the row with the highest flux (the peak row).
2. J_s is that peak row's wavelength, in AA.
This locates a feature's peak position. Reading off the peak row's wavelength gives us 6026.89 AA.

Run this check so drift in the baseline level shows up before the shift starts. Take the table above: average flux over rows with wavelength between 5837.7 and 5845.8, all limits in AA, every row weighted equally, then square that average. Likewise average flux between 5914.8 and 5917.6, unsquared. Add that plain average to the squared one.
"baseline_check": 157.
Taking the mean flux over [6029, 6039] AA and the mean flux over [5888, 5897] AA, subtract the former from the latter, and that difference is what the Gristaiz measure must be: -2.0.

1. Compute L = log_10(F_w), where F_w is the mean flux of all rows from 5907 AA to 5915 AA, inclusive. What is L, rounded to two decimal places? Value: 1.06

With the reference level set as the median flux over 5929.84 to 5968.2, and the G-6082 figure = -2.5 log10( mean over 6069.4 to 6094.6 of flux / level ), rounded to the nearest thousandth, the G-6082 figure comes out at -0.033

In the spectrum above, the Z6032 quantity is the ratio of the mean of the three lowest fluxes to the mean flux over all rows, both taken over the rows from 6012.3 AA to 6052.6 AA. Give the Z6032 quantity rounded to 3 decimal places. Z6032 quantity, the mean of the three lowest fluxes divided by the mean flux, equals 0.859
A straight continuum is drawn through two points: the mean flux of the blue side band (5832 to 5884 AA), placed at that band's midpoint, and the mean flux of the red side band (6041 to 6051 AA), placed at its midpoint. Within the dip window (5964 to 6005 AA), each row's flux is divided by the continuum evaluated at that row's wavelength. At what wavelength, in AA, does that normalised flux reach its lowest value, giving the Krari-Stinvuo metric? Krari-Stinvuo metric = 5999.20 AA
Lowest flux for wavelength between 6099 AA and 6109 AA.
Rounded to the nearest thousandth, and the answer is 10.300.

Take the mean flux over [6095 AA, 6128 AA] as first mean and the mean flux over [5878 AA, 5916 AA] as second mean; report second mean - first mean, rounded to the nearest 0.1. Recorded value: -0.4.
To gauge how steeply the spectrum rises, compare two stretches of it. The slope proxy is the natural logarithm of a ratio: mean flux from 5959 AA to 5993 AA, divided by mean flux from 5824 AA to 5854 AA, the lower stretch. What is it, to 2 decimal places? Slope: -0.06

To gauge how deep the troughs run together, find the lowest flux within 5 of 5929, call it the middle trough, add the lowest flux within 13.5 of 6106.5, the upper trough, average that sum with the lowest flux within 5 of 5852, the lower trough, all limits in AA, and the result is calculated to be 14.4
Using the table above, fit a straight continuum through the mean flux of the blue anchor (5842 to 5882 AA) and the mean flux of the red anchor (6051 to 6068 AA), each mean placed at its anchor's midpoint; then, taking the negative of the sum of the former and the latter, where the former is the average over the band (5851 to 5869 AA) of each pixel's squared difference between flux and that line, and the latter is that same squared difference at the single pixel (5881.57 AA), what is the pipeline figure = -1.3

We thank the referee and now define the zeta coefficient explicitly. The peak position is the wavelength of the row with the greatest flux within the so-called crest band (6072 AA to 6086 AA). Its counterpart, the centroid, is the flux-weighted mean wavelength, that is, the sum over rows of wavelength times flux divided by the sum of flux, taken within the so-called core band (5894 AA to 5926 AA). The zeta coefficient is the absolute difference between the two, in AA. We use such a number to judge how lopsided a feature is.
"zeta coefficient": 165.6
